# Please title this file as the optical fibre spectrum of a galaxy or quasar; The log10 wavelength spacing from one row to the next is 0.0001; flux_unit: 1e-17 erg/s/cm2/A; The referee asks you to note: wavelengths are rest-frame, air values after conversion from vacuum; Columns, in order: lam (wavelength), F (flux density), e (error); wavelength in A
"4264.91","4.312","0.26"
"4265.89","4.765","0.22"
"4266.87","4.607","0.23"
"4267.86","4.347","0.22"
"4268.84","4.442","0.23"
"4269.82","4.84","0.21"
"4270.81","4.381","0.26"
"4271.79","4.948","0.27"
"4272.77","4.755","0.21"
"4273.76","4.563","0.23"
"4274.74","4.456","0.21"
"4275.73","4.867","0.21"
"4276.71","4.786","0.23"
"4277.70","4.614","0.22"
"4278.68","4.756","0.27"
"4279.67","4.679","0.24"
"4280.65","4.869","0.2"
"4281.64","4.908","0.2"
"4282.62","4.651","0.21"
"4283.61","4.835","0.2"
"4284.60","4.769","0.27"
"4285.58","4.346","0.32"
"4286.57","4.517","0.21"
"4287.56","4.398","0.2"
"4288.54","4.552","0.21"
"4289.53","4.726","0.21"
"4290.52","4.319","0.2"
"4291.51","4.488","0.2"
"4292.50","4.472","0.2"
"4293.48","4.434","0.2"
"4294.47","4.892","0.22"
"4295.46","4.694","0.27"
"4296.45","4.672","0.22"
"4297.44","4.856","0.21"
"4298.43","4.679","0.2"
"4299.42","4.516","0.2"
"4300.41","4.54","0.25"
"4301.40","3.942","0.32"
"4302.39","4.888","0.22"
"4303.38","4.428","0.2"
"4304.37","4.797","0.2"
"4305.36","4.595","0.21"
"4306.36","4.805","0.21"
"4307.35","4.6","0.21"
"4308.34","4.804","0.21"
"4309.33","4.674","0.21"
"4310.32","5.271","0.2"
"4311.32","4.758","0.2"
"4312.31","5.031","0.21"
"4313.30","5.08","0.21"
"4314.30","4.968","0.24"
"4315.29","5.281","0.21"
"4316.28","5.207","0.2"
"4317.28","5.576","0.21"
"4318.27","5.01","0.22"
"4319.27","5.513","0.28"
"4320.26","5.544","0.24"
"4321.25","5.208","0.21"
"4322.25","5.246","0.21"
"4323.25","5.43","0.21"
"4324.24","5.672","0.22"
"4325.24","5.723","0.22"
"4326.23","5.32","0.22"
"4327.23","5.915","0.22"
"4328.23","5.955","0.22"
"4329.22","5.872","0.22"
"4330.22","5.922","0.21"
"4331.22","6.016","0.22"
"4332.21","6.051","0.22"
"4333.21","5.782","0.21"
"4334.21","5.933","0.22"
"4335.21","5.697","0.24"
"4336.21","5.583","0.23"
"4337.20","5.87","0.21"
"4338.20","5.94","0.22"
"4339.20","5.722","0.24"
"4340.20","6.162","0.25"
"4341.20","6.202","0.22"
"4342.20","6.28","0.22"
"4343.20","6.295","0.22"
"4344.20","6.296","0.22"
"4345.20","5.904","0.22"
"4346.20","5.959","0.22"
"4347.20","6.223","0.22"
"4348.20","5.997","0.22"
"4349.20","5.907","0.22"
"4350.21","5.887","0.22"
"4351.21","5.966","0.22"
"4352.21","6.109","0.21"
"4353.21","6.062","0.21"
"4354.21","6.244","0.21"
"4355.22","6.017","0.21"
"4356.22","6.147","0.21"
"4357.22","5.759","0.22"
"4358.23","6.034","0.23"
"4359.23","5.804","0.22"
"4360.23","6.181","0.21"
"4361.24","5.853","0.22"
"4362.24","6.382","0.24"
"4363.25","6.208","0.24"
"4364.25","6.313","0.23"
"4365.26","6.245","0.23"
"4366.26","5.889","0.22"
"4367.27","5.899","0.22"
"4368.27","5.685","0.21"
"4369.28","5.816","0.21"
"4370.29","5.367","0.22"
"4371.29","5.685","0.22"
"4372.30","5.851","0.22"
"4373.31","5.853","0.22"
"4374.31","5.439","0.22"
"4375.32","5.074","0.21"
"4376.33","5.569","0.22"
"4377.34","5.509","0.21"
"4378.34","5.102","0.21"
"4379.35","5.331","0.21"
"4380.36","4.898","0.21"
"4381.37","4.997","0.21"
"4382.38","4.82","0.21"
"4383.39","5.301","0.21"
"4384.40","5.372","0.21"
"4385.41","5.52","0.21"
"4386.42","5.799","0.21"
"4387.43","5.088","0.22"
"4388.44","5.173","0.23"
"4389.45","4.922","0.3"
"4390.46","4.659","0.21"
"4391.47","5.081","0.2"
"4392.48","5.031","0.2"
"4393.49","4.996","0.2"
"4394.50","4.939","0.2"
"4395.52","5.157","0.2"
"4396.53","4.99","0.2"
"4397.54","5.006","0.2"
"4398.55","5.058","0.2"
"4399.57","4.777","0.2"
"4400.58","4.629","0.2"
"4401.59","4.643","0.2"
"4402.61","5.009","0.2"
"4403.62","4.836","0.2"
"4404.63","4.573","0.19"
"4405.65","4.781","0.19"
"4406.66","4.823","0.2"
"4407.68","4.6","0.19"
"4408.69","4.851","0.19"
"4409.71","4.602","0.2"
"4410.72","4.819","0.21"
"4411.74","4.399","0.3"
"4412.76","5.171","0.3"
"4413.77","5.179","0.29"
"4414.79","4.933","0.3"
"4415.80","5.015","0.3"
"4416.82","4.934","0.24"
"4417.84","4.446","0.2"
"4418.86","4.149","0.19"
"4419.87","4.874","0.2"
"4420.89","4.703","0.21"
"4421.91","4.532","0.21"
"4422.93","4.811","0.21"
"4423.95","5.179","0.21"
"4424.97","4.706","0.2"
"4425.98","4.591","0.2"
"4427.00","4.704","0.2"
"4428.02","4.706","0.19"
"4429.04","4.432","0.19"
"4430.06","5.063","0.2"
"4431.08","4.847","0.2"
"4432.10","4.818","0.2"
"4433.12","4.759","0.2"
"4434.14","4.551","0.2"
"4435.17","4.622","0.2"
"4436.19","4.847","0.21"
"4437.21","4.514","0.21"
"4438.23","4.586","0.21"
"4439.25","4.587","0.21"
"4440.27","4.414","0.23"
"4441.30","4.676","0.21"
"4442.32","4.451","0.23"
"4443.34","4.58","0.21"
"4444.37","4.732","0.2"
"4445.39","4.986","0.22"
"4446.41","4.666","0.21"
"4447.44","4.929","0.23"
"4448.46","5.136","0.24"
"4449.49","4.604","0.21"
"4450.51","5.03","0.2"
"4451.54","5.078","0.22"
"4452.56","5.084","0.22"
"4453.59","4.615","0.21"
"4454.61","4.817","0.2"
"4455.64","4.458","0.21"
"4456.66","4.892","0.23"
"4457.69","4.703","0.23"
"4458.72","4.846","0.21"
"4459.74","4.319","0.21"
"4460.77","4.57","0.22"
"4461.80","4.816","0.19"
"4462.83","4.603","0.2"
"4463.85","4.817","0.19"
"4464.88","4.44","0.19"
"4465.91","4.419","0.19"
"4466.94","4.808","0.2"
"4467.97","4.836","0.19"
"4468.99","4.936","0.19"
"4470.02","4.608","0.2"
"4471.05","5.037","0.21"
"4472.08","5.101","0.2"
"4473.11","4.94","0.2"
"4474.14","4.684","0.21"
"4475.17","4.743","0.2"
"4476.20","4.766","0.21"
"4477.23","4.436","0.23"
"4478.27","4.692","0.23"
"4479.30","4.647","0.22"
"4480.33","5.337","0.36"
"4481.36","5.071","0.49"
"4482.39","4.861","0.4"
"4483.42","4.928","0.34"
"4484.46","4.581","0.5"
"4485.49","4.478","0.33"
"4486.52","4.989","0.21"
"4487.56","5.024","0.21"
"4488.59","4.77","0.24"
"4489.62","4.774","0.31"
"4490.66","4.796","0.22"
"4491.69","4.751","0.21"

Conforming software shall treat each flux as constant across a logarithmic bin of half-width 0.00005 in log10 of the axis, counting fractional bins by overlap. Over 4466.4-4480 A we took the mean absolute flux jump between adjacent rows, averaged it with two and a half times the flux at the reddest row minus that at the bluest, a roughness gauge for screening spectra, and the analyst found -0.11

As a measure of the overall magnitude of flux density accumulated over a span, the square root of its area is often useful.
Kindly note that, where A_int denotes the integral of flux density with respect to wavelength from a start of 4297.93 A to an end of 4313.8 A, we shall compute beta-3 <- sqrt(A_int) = 8.65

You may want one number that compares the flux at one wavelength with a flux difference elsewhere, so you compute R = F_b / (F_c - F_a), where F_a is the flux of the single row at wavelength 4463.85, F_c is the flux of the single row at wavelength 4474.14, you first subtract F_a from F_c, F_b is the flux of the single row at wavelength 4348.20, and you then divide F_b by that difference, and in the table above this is -45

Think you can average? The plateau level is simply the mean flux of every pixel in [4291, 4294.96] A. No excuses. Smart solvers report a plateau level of 4.57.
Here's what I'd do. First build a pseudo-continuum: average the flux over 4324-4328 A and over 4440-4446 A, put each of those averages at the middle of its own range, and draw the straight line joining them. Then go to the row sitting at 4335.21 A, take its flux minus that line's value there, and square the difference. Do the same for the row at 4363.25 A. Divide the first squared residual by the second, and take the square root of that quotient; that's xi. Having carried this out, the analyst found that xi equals 0.1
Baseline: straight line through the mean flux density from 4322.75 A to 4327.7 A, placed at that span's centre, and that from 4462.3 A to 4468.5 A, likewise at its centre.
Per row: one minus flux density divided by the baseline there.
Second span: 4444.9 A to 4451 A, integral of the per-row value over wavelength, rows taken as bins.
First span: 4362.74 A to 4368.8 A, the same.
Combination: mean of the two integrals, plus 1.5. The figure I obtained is 1.03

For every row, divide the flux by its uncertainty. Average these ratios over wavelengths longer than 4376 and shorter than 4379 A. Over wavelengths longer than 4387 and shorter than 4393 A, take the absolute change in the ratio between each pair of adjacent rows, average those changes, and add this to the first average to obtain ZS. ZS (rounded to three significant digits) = 28.5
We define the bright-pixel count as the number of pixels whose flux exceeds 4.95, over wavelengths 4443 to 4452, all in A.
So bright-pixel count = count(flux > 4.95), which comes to 4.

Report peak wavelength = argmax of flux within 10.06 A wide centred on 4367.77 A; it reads 4364.25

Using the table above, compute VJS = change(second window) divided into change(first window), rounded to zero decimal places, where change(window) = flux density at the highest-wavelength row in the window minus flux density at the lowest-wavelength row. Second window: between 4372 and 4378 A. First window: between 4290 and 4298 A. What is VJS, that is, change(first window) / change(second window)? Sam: -2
